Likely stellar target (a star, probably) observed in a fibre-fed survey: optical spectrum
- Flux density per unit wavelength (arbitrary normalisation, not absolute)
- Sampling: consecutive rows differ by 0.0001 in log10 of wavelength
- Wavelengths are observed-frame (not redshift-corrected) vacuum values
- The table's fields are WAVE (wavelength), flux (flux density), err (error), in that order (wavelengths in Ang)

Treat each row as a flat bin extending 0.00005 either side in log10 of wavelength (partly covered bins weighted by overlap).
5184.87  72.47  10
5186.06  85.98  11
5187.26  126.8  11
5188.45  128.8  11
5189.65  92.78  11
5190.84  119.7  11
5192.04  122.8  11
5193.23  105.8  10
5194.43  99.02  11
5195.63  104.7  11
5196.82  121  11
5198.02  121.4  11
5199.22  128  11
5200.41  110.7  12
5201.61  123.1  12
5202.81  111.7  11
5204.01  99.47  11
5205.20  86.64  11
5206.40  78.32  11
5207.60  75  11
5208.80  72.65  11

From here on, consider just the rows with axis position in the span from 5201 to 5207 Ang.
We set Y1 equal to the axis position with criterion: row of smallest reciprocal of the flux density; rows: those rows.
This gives 5201.61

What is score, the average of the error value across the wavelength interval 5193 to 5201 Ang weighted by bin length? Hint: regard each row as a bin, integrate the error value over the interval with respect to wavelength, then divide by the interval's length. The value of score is 11.0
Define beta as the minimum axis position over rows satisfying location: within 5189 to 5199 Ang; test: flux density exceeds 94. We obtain 5190.84 Ang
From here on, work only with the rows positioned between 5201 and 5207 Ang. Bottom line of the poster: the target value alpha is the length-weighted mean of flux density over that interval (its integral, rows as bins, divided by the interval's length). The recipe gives 100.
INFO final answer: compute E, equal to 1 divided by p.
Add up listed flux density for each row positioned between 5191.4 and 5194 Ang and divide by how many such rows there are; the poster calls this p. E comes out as 0.0087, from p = 114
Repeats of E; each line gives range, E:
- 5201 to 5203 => 0.0085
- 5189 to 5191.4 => 0.0094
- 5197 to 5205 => 0.0086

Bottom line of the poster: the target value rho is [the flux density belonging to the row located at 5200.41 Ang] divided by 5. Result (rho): 22.1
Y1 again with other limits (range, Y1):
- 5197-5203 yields 5199.22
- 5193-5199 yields 5198.02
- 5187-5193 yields 5188.45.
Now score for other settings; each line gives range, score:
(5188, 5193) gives 10.9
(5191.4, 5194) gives 10.5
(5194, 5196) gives 11.0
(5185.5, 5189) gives 11.0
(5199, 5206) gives 11.4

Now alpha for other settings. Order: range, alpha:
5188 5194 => 113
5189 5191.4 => 106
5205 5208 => 79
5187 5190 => 117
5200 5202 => 117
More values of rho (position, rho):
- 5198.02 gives 24.3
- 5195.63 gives 20.9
